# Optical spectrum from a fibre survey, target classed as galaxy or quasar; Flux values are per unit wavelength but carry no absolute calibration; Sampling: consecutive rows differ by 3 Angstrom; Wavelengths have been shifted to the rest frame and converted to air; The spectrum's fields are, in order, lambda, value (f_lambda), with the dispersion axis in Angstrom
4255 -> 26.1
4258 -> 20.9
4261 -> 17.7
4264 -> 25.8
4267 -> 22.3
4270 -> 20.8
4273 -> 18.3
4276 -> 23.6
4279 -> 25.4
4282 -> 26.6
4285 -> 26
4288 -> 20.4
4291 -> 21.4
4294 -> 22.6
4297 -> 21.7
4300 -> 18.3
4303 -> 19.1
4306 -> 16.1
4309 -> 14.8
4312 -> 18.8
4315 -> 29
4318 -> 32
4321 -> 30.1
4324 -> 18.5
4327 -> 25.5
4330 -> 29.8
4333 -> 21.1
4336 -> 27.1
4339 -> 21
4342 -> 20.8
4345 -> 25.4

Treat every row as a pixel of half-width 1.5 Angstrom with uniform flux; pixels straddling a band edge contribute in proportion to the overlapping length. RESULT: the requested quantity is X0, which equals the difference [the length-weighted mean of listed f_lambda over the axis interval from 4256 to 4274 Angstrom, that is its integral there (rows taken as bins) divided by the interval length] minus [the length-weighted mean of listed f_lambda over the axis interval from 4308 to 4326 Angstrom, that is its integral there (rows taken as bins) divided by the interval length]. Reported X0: -3.0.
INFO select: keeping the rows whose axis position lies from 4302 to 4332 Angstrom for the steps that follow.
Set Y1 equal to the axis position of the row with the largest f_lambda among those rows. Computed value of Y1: 4318 Angstrom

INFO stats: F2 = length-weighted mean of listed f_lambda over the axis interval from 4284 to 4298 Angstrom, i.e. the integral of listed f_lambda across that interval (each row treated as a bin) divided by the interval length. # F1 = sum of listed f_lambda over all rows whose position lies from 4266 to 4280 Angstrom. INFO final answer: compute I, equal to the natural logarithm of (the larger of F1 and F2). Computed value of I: 4.70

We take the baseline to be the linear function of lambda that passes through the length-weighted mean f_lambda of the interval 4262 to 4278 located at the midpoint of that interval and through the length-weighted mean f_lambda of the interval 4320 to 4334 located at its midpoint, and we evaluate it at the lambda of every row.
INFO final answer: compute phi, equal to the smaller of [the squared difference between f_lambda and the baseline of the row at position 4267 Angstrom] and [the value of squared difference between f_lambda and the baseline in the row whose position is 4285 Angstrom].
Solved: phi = 0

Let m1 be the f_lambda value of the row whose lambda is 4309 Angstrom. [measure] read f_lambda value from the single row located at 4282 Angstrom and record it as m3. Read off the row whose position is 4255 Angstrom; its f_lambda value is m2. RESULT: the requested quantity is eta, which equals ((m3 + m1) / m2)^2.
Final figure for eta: 2.5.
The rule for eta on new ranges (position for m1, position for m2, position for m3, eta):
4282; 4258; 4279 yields 6.2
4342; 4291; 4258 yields 3.8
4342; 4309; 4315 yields 11.3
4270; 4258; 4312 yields 3.6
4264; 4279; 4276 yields 3.8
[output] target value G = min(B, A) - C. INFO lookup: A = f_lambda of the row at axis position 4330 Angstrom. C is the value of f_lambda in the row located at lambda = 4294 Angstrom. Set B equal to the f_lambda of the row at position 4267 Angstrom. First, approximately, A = 29.8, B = 22.3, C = 22.6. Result 0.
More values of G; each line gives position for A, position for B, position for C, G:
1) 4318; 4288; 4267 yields -2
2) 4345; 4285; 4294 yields 3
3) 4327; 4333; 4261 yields 3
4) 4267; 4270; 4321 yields -9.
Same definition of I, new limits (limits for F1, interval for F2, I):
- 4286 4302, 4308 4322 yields 4.65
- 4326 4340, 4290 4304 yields 4.82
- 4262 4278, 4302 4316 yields 4.71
